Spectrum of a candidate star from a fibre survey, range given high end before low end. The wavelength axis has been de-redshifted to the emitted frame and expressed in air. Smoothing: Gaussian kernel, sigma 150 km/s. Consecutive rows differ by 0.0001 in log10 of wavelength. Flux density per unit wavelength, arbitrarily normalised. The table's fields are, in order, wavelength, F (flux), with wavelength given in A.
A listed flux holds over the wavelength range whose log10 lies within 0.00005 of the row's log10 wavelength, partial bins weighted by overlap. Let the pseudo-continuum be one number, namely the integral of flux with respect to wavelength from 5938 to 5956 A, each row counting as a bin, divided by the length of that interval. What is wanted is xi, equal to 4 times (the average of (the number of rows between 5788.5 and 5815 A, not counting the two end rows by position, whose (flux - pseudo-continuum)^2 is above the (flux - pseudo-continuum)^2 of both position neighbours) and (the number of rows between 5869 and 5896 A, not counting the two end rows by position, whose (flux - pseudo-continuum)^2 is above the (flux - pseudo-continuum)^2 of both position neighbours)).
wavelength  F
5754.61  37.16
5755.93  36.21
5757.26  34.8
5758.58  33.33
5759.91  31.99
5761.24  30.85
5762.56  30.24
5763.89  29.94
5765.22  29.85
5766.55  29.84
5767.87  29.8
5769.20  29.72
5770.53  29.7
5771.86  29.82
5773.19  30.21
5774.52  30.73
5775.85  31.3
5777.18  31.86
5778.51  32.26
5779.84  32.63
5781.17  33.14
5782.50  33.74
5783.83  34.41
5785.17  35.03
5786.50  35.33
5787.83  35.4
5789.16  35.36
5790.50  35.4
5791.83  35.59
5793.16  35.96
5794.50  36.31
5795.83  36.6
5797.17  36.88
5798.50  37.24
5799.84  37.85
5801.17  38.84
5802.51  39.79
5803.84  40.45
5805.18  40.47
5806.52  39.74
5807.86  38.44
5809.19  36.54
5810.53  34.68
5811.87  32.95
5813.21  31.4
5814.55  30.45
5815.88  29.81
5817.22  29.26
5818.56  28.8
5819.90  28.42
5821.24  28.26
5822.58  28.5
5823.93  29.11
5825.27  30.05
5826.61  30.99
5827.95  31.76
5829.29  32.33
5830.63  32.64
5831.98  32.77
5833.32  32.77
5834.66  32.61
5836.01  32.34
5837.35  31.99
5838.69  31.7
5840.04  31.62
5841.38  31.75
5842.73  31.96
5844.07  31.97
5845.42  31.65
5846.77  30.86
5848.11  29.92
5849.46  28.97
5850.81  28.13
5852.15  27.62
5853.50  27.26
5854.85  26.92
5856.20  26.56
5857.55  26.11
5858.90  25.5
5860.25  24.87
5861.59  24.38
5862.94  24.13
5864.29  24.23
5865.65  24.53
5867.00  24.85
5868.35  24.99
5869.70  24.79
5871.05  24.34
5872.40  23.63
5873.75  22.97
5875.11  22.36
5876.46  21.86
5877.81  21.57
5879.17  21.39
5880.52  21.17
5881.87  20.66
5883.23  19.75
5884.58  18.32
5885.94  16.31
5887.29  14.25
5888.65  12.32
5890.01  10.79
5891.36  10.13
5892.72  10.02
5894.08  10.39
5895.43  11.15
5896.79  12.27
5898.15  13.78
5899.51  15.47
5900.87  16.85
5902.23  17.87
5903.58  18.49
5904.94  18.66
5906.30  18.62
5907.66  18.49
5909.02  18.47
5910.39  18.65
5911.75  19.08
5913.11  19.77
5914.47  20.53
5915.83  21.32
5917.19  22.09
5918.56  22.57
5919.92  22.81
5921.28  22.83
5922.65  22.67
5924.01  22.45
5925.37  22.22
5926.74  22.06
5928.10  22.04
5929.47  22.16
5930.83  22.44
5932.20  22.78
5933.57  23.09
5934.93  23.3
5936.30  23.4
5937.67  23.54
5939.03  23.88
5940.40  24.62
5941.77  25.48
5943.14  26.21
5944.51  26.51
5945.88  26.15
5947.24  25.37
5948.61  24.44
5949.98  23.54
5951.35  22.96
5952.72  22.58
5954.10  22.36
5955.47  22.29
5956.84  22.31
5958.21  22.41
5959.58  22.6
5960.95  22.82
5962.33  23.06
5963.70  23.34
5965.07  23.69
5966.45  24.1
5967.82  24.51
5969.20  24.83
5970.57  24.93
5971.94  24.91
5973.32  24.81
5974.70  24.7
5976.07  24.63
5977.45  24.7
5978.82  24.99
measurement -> 4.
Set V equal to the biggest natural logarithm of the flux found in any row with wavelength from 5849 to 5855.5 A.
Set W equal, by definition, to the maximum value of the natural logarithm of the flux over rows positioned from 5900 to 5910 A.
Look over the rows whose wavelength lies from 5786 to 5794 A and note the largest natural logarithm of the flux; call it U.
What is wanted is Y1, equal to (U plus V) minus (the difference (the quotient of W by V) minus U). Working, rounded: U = 3.58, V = 3.37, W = 2.93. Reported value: 9.7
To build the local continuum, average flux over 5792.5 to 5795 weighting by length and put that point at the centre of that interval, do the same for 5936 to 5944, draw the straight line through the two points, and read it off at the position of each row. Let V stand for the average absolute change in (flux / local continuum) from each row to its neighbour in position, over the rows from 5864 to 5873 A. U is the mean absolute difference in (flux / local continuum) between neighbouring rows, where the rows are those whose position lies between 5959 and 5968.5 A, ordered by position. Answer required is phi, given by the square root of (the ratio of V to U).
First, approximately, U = 0.019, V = 0.012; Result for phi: 0.79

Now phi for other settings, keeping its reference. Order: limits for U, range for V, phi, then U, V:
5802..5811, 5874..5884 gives 0.64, 0.030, 0.012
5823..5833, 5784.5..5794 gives 0.58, 0.021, 0.007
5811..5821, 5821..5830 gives 1.09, 0.019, 0.023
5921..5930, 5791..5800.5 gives 1.74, 0.004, 0.013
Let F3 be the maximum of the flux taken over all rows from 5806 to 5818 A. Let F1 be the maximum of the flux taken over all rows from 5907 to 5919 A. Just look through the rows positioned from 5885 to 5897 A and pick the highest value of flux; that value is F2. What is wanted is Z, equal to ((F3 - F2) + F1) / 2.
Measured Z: 23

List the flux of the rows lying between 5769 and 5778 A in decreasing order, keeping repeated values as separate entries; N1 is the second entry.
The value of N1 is 31.3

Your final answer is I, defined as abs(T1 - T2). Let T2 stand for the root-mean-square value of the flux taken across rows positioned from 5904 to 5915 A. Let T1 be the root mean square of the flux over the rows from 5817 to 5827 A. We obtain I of 10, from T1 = 29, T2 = 19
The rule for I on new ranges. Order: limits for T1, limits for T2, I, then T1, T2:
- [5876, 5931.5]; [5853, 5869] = 7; 19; 25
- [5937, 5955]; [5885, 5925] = 7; 24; 18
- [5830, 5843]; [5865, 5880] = 9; 32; 23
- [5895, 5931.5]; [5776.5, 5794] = 15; 20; 34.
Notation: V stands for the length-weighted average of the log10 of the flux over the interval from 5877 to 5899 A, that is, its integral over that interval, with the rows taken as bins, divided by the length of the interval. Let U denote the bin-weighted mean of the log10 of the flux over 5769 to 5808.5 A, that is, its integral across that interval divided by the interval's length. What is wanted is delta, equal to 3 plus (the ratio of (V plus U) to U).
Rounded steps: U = 1.54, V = 1.17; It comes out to 4.76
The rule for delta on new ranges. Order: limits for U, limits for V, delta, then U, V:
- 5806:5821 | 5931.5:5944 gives 4.91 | 1.51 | 1.38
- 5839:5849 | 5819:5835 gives 4.99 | 1.50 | 1.49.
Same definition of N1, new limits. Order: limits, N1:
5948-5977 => 24.91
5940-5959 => 26.21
